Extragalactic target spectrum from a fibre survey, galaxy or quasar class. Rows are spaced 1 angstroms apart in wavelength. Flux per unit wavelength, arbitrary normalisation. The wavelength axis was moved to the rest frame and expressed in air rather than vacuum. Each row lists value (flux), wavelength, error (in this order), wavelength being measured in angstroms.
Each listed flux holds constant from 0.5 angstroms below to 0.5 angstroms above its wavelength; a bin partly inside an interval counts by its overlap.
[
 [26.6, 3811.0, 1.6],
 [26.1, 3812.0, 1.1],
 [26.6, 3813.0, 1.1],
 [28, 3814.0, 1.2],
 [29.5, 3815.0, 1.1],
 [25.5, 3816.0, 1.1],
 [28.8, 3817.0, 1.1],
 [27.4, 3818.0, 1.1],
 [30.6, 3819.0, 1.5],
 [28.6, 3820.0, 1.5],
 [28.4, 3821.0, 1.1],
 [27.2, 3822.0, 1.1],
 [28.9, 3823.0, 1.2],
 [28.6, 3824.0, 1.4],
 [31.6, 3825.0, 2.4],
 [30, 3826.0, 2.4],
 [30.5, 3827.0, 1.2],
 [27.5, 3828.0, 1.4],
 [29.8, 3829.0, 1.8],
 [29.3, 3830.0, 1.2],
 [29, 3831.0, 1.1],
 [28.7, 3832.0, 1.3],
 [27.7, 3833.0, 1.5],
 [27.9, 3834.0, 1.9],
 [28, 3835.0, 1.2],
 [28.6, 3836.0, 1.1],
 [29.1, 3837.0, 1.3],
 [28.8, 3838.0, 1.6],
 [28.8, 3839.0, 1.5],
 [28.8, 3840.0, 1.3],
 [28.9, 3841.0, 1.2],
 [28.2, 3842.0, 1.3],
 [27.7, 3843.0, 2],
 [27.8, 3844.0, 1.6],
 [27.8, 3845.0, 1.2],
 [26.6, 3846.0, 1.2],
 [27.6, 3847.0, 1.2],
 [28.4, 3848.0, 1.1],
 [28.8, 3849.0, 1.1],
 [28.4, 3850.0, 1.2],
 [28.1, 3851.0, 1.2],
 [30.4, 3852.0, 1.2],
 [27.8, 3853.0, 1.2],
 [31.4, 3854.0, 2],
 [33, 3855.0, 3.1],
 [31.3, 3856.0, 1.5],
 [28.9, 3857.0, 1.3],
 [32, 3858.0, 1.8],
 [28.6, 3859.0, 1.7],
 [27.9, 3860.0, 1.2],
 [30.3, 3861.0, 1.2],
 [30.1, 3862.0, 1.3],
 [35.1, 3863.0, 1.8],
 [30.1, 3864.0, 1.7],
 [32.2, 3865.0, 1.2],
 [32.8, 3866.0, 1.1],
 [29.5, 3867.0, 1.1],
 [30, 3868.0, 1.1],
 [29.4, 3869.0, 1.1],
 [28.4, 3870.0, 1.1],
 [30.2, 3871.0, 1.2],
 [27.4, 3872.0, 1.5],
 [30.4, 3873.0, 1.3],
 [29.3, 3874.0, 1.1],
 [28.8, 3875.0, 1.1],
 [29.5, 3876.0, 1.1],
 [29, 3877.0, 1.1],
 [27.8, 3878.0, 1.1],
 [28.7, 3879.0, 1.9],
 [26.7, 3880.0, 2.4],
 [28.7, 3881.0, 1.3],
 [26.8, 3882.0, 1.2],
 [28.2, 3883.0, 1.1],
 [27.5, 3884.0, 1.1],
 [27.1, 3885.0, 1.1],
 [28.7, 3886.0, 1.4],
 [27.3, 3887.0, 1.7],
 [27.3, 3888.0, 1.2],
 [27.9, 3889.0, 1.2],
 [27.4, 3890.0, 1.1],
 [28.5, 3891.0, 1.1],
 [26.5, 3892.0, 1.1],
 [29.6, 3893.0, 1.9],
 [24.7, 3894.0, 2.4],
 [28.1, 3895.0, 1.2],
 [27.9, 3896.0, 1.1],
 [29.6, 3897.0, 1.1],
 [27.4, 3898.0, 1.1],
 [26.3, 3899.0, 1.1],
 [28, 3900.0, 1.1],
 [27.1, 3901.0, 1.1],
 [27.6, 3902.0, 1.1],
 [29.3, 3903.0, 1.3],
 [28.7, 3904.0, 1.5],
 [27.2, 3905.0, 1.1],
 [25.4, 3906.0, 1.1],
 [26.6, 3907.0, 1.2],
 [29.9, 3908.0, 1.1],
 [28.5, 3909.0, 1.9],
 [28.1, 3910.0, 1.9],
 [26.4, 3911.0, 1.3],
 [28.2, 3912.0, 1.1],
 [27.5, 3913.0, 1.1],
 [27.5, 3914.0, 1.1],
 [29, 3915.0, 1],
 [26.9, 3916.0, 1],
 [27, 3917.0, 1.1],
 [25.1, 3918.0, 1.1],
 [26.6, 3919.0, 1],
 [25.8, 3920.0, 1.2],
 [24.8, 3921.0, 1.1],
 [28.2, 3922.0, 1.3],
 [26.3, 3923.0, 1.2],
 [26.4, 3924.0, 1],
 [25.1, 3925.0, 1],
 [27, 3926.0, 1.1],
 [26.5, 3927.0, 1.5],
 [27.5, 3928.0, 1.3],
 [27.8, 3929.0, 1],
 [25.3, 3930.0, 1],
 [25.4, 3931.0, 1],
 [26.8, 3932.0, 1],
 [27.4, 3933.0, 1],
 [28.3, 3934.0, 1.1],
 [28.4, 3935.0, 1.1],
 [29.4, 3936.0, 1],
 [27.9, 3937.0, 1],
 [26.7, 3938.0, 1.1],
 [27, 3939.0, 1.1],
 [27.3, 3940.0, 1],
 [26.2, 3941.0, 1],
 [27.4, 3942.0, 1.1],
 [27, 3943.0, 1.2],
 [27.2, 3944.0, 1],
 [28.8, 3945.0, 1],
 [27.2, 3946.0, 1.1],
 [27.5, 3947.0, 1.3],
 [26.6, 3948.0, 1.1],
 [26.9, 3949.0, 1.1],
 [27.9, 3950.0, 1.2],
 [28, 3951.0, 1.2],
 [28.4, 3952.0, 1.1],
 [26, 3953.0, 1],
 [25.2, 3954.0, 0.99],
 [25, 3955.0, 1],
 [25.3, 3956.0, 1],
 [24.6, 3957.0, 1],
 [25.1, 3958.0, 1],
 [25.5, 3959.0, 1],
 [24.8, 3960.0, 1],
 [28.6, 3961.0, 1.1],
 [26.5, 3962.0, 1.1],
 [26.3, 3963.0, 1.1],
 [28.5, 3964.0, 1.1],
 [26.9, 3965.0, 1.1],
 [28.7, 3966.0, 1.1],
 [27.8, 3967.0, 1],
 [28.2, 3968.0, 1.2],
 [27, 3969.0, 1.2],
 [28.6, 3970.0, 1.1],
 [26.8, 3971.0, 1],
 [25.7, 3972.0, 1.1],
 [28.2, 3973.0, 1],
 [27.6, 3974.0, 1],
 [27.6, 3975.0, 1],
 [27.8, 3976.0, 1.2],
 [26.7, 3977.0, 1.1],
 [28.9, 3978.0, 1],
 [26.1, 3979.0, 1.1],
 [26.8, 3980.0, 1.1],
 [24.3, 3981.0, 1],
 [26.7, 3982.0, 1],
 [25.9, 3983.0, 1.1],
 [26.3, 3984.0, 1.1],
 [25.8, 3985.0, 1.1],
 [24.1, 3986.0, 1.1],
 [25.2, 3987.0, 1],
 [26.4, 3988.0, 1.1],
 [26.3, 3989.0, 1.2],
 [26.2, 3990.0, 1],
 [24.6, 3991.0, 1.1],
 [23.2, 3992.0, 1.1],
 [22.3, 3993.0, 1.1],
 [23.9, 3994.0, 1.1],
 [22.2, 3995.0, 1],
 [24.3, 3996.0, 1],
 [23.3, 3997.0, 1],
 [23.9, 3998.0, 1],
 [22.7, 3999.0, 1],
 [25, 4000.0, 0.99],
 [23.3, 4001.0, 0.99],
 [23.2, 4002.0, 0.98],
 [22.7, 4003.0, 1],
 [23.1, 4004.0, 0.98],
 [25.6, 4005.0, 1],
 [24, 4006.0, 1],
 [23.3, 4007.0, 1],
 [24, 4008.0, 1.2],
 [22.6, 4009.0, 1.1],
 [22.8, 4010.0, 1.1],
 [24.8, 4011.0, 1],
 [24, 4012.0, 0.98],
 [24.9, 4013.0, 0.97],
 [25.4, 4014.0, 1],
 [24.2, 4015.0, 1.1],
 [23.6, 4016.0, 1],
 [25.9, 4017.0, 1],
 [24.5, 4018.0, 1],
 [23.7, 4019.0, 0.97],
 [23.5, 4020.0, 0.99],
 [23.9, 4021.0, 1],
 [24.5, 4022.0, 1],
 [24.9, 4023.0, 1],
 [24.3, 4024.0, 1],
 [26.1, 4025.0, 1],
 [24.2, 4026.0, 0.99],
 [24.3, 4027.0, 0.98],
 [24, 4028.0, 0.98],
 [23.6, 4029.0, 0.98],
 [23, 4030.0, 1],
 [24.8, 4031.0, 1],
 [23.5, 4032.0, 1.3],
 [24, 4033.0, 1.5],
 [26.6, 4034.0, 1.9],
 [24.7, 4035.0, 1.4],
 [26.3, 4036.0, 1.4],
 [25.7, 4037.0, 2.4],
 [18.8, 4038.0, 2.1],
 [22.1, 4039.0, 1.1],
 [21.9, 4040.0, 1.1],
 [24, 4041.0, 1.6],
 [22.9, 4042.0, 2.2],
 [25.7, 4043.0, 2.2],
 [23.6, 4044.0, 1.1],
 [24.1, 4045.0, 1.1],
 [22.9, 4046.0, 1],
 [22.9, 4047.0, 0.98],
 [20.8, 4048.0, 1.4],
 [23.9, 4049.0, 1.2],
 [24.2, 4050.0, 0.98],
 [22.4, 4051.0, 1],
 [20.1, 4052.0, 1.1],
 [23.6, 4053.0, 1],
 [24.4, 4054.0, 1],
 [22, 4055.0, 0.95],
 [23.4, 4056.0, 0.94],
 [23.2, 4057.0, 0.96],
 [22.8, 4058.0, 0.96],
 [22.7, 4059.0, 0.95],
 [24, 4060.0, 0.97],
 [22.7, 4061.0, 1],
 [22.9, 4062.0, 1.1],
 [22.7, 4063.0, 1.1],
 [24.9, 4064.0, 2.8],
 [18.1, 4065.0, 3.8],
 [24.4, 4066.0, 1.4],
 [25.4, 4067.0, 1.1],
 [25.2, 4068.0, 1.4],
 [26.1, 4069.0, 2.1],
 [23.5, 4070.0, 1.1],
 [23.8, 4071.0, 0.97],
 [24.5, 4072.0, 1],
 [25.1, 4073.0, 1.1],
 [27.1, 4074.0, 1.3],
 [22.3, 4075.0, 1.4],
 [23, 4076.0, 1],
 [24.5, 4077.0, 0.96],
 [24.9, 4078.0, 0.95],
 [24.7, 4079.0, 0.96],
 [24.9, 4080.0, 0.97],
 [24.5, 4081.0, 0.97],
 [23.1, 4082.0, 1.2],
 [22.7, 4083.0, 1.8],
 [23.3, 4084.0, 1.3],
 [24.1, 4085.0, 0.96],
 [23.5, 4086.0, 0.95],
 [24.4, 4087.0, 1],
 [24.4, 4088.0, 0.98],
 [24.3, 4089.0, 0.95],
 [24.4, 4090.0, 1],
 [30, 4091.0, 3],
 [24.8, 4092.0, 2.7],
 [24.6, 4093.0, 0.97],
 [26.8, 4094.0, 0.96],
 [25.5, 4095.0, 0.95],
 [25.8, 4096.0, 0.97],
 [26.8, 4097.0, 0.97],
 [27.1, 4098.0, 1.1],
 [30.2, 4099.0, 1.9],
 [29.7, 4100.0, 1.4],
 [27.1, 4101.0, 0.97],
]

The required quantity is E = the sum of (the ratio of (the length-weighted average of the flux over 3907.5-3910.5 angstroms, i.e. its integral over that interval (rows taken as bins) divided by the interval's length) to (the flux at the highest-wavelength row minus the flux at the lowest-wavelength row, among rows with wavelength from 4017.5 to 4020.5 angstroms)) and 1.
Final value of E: -28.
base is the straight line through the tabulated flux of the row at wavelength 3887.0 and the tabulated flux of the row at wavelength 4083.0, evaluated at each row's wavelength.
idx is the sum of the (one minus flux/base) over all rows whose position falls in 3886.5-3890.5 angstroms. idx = -0.03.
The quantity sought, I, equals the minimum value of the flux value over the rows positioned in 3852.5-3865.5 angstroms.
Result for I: 27.8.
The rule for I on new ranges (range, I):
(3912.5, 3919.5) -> 25.1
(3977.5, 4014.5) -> 22.2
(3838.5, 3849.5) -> 26.6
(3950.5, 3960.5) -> 24.6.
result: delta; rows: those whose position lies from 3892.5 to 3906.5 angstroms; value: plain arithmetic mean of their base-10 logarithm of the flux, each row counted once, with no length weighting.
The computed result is 1.44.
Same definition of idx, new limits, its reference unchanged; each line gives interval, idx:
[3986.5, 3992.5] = -0.10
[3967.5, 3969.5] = -0.17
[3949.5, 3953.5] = -0.28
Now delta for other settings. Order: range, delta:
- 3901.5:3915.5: 1.44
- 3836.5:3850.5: 1.45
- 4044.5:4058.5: 1.36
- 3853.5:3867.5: 1.49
